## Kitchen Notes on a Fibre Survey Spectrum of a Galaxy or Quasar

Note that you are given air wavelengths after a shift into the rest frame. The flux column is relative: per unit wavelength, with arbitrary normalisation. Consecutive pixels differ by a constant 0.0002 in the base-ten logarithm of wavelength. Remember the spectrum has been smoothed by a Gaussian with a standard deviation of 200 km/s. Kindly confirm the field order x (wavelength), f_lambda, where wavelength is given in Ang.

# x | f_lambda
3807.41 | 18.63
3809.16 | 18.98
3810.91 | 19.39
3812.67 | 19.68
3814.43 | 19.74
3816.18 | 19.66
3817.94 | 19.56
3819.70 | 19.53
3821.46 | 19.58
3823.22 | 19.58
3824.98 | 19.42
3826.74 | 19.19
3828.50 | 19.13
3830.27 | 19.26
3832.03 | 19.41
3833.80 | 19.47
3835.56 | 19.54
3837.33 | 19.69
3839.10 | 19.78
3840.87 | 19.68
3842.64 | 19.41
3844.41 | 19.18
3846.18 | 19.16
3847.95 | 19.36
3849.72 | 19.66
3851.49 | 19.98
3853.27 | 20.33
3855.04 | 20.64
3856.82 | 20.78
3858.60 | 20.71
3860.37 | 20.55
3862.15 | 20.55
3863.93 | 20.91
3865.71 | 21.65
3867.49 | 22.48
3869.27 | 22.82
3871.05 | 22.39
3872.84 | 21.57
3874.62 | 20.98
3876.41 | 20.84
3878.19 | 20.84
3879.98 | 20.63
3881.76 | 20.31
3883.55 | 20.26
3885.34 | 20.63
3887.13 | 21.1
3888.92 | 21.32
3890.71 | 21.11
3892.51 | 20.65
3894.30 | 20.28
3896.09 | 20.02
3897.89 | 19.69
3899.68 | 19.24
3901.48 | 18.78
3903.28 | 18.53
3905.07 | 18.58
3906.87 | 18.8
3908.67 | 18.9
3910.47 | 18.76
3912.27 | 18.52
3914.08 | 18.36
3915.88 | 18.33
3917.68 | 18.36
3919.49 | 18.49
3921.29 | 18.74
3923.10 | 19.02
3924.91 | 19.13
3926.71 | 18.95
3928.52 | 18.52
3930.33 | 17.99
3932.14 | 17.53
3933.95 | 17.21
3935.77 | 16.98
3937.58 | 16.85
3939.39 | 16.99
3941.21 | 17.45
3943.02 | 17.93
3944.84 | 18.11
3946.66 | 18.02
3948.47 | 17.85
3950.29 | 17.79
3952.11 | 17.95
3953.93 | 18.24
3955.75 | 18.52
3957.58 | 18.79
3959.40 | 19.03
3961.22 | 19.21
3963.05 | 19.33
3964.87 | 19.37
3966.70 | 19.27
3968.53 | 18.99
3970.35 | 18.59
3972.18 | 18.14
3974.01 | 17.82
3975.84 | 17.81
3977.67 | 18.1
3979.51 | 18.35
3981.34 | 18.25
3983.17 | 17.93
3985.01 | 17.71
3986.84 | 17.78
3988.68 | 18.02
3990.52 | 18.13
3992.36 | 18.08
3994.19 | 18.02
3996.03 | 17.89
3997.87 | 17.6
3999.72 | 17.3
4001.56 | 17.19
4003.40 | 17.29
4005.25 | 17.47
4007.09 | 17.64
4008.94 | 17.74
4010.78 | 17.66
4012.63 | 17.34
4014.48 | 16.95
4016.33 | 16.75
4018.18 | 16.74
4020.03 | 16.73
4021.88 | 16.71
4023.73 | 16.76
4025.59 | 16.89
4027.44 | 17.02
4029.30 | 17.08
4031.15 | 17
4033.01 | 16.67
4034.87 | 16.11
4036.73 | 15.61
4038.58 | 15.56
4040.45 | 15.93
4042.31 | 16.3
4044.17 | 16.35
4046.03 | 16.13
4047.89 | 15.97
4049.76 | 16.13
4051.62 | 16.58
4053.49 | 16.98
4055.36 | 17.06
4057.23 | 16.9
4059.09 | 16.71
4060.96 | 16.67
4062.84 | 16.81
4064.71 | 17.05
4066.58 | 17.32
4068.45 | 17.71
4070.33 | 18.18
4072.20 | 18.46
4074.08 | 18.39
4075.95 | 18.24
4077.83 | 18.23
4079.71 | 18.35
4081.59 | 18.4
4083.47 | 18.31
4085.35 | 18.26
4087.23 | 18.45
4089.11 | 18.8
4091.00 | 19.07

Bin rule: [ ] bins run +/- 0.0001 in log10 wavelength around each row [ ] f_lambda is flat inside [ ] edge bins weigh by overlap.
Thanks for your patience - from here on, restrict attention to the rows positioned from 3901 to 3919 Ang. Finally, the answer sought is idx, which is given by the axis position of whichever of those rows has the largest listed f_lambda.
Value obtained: 3908.67 Ang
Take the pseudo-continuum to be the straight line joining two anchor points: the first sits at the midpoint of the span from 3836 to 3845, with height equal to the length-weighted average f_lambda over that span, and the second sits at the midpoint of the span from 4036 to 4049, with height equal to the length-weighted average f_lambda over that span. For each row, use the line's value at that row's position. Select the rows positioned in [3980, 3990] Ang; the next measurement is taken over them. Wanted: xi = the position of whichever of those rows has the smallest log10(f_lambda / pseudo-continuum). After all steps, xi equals 3985.01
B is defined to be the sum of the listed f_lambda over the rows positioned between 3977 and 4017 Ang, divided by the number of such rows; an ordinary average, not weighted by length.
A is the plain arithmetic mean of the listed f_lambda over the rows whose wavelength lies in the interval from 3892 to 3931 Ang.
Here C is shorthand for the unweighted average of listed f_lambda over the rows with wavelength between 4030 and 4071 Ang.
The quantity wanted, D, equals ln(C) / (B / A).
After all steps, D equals 3.0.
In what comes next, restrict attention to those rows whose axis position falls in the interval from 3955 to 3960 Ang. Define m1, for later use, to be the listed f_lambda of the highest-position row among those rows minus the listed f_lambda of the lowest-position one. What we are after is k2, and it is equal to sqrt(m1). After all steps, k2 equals 0.71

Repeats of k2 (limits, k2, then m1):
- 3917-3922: 0.62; 0.38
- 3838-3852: 0.45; 0.20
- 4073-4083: 0.10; 0.01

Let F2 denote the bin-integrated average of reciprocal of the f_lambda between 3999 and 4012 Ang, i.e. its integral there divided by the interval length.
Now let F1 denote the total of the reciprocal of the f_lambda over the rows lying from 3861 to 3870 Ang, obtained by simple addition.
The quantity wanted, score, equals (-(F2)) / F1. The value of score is -0.25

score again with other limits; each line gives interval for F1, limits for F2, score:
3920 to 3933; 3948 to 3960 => -0.14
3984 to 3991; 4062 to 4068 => -0.26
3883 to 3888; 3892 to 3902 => -0.35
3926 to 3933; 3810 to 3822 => -0.23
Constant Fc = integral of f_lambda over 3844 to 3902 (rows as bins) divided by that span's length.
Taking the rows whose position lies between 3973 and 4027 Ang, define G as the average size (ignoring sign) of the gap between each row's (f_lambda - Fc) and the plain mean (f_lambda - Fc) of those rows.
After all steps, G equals 0.44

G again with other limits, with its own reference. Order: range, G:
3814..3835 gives 0.15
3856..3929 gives 1.11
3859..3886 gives 0.68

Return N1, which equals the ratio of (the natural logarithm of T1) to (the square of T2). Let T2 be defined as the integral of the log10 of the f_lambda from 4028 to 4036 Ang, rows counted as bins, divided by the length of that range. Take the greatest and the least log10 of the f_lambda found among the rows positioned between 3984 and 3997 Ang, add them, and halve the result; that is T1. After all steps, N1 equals 0.151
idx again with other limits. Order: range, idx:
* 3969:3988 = 3970.35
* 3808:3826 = 3814.43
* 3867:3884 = 3869.27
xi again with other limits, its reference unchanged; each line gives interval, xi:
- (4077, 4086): 4077.83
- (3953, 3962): 3953.93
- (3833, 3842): 3833.80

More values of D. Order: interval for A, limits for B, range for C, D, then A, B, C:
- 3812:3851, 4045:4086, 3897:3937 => 3.3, 19.5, 17.4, 19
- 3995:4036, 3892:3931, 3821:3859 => 2.7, 17.1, 18.9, 20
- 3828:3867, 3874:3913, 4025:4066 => 2.8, 19.9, 19.9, 17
